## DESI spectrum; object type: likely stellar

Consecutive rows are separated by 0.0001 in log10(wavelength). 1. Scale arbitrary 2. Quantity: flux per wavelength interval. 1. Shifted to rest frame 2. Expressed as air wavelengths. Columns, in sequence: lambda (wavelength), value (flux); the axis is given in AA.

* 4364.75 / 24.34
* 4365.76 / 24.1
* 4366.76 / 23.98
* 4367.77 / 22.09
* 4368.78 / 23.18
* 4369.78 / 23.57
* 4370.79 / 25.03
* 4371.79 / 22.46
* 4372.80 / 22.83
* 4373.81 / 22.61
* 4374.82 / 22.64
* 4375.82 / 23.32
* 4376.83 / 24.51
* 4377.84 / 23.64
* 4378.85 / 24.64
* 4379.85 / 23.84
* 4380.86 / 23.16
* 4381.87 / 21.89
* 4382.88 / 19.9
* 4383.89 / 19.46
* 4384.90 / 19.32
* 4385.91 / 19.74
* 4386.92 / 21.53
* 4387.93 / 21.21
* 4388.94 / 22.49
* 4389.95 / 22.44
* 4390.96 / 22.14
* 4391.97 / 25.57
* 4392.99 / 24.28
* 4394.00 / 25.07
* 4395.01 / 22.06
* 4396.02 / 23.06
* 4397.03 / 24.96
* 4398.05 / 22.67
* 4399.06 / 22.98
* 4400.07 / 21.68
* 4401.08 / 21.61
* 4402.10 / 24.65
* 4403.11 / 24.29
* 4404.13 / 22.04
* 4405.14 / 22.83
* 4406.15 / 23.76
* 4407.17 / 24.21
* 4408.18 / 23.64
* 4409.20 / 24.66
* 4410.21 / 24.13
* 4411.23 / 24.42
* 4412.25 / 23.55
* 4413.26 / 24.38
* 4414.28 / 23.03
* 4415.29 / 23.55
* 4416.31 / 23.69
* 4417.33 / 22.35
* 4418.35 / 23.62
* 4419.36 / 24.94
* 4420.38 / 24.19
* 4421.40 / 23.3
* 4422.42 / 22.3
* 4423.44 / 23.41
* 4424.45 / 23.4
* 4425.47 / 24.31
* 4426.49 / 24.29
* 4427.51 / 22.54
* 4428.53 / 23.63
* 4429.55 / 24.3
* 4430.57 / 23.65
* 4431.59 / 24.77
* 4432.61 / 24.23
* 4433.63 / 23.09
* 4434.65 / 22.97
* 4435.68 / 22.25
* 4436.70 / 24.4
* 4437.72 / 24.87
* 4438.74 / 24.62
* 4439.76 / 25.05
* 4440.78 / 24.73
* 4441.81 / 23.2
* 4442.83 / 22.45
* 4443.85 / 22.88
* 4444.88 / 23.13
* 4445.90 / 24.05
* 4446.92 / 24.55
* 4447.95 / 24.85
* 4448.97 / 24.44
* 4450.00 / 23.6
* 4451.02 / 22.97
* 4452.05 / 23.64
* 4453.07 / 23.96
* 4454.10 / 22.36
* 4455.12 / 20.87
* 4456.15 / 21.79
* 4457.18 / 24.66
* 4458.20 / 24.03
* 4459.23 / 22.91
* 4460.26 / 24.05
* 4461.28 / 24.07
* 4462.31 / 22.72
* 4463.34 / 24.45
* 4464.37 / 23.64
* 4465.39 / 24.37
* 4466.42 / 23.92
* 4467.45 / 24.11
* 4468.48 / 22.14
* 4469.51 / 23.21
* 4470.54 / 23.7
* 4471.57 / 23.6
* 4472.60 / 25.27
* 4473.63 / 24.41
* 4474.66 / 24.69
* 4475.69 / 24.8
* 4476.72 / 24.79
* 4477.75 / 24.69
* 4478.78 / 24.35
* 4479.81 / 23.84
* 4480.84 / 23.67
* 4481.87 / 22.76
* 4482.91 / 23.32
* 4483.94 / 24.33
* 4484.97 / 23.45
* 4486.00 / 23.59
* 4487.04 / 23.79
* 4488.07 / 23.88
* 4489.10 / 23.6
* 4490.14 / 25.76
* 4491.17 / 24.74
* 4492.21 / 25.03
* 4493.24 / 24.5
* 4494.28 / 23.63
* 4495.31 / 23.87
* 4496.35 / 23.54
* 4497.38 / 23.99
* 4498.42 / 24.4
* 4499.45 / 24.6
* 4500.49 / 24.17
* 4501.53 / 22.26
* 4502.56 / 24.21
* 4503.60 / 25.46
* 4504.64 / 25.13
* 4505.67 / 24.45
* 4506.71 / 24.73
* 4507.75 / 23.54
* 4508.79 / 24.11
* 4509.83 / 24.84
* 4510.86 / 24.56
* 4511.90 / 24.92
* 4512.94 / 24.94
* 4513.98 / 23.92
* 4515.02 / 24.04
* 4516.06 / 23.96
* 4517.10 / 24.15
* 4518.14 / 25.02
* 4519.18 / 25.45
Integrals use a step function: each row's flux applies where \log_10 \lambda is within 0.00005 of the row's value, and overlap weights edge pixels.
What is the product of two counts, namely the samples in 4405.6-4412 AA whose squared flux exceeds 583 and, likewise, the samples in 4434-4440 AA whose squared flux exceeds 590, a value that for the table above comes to 12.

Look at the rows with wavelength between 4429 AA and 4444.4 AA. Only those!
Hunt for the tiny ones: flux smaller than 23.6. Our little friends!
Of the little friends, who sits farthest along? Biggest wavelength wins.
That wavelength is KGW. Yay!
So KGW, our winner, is 4443.85 AA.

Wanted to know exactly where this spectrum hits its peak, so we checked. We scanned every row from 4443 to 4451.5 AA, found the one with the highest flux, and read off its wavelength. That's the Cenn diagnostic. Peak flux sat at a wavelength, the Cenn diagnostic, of 4447.95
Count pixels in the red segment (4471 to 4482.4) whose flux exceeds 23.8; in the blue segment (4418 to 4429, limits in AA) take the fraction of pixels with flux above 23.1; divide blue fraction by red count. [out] 0.102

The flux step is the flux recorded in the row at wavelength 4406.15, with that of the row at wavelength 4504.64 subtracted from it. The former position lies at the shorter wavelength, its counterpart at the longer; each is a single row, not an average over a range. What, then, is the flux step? -1.4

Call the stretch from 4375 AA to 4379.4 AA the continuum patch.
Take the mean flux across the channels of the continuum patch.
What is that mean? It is 24.0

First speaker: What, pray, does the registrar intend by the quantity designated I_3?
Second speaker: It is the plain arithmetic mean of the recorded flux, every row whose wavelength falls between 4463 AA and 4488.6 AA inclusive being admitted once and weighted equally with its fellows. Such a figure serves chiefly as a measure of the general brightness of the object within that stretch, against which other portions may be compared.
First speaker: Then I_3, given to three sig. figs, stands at 24.0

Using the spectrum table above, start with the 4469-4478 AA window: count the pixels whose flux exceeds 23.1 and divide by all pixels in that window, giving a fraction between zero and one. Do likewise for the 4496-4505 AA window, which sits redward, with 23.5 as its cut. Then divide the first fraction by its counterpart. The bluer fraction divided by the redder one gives 1.1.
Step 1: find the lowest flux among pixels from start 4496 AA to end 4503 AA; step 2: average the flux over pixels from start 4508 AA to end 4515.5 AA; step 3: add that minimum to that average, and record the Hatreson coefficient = 46.7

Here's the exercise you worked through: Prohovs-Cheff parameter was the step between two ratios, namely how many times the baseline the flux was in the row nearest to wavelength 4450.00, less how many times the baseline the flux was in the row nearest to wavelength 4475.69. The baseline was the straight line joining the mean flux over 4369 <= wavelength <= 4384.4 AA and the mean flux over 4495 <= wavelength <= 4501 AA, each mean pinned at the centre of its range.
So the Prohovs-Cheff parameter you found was -0.04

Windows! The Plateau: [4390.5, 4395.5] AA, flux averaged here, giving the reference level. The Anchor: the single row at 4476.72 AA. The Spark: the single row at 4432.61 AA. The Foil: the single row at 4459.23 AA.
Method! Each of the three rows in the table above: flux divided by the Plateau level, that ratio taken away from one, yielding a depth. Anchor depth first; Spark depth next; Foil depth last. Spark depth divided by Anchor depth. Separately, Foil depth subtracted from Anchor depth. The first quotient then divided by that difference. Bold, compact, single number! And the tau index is -5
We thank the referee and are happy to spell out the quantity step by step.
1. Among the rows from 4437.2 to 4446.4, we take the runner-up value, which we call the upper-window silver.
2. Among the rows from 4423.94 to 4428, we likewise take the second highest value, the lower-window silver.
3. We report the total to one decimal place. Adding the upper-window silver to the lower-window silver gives 49.2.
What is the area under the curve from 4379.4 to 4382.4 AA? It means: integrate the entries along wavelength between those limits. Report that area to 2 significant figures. 69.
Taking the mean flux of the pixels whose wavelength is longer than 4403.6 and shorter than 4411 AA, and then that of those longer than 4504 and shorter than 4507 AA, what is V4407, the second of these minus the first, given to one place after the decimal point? 1.2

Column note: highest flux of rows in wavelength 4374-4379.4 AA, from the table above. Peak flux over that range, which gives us 24.64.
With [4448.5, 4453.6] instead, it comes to 24.44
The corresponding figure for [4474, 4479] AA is 24.8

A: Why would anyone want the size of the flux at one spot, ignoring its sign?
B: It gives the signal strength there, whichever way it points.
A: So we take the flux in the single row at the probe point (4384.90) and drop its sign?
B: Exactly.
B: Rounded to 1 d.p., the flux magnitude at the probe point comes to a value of 19.3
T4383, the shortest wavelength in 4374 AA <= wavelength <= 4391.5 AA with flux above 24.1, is 4376.83 AA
